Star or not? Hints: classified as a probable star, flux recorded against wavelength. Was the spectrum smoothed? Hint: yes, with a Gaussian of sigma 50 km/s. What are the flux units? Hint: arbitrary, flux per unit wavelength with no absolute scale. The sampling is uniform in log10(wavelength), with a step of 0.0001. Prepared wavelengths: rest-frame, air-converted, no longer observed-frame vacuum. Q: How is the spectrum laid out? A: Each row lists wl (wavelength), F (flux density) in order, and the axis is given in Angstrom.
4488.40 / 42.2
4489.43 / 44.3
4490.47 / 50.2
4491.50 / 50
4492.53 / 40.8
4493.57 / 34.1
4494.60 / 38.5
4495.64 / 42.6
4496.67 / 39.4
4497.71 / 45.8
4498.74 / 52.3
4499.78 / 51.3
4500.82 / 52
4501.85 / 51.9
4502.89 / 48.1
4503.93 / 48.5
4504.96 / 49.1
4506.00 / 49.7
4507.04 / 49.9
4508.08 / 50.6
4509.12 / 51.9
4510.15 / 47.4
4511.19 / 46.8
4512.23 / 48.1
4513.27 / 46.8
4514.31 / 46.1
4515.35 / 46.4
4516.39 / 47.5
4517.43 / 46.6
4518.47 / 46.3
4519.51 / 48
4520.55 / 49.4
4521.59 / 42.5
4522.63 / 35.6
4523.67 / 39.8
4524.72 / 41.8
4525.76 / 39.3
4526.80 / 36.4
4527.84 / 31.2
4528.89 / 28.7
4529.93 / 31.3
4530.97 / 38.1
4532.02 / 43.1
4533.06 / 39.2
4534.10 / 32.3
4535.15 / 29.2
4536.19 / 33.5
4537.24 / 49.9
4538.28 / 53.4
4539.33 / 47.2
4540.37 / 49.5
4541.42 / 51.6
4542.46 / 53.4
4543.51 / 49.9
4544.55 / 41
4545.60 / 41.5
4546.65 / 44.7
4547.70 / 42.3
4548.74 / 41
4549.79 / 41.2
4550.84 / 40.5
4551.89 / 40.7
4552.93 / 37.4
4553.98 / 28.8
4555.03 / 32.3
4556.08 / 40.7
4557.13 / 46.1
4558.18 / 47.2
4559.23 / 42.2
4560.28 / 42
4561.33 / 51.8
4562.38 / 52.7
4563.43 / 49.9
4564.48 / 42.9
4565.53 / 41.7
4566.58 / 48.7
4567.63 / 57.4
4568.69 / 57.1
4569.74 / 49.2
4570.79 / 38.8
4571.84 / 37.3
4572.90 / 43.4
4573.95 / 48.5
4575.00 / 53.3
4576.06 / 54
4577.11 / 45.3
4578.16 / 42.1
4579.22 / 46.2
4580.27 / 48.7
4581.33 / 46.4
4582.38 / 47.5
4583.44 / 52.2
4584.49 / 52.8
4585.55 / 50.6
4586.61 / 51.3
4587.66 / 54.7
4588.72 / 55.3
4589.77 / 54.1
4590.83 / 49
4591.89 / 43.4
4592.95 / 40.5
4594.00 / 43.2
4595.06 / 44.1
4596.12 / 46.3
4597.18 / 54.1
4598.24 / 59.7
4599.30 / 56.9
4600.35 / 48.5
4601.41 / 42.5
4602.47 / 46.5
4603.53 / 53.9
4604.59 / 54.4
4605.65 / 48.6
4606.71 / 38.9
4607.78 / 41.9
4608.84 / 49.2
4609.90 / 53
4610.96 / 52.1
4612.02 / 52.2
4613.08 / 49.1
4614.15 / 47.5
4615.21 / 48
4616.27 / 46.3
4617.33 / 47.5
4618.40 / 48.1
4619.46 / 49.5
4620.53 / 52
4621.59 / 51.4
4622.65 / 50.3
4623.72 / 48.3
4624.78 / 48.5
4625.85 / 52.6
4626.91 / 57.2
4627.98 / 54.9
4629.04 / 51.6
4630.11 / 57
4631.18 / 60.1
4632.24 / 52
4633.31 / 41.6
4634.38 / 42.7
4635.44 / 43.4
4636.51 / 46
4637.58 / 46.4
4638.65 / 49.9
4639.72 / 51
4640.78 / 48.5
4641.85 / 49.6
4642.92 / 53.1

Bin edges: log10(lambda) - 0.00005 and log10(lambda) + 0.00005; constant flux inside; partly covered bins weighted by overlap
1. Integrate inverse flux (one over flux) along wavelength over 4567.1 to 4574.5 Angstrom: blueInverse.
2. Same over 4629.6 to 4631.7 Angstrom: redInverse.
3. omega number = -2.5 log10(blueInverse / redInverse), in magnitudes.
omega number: -1.6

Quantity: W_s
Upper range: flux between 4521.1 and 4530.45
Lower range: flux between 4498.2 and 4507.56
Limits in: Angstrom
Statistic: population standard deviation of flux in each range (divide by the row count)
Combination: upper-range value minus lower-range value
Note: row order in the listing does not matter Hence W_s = 3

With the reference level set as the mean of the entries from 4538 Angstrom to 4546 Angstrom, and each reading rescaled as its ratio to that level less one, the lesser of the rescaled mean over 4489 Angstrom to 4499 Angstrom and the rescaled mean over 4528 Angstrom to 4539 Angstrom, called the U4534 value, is -0.22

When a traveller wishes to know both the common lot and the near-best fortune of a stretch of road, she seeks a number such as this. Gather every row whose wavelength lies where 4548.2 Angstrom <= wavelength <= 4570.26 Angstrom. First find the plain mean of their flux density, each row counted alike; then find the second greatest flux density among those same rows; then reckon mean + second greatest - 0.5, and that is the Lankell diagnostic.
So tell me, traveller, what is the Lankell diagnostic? 101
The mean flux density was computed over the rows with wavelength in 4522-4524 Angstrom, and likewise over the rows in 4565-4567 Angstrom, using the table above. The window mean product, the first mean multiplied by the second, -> 1704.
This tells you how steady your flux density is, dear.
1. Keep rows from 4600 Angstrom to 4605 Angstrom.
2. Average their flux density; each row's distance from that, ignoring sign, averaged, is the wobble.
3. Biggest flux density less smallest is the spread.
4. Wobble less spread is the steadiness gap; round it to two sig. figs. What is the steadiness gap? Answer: -7.9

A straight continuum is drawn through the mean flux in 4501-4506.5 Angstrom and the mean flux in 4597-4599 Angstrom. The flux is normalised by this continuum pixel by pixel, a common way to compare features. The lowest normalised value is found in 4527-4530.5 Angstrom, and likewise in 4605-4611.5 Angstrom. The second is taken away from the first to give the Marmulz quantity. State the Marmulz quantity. -0.1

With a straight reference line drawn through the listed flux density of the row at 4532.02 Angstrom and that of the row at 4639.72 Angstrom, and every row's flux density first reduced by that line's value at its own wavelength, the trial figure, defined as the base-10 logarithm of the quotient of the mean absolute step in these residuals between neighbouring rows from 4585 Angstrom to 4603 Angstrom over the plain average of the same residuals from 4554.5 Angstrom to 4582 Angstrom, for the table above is 0.8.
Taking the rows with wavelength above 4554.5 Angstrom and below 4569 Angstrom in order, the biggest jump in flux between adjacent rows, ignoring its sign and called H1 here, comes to 9.8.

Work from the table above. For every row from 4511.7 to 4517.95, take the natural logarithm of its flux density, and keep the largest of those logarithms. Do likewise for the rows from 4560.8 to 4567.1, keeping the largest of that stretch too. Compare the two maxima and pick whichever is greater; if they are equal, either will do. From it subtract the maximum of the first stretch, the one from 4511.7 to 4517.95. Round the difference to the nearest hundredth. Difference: 0.09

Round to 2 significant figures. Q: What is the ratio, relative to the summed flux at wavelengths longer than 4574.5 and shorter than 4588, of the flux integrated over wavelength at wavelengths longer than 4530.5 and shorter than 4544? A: 0.92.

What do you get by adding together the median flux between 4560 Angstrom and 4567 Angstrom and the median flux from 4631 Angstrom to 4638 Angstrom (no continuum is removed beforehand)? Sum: 95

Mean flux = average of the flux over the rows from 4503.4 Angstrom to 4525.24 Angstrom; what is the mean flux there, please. 46.6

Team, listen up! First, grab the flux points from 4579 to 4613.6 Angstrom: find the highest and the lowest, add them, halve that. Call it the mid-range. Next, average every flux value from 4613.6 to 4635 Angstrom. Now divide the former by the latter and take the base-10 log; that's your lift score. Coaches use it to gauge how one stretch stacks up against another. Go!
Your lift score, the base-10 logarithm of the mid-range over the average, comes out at -0.01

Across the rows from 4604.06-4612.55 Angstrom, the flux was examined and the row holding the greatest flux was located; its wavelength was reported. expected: 4604.59 Angstrom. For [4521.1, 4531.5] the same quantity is 4521.59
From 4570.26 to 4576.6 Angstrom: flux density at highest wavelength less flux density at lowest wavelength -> 15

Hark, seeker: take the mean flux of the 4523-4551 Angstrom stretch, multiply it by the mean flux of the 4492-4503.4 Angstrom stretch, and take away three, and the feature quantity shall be 1855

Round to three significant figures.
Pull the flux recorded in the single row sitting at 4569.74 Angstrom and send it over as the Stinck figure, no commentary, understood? 49.2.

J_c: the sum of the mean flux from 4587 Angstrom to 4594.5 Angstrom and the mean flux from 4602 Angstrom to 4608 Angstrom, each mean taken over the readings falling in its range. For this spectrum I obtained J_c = 96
